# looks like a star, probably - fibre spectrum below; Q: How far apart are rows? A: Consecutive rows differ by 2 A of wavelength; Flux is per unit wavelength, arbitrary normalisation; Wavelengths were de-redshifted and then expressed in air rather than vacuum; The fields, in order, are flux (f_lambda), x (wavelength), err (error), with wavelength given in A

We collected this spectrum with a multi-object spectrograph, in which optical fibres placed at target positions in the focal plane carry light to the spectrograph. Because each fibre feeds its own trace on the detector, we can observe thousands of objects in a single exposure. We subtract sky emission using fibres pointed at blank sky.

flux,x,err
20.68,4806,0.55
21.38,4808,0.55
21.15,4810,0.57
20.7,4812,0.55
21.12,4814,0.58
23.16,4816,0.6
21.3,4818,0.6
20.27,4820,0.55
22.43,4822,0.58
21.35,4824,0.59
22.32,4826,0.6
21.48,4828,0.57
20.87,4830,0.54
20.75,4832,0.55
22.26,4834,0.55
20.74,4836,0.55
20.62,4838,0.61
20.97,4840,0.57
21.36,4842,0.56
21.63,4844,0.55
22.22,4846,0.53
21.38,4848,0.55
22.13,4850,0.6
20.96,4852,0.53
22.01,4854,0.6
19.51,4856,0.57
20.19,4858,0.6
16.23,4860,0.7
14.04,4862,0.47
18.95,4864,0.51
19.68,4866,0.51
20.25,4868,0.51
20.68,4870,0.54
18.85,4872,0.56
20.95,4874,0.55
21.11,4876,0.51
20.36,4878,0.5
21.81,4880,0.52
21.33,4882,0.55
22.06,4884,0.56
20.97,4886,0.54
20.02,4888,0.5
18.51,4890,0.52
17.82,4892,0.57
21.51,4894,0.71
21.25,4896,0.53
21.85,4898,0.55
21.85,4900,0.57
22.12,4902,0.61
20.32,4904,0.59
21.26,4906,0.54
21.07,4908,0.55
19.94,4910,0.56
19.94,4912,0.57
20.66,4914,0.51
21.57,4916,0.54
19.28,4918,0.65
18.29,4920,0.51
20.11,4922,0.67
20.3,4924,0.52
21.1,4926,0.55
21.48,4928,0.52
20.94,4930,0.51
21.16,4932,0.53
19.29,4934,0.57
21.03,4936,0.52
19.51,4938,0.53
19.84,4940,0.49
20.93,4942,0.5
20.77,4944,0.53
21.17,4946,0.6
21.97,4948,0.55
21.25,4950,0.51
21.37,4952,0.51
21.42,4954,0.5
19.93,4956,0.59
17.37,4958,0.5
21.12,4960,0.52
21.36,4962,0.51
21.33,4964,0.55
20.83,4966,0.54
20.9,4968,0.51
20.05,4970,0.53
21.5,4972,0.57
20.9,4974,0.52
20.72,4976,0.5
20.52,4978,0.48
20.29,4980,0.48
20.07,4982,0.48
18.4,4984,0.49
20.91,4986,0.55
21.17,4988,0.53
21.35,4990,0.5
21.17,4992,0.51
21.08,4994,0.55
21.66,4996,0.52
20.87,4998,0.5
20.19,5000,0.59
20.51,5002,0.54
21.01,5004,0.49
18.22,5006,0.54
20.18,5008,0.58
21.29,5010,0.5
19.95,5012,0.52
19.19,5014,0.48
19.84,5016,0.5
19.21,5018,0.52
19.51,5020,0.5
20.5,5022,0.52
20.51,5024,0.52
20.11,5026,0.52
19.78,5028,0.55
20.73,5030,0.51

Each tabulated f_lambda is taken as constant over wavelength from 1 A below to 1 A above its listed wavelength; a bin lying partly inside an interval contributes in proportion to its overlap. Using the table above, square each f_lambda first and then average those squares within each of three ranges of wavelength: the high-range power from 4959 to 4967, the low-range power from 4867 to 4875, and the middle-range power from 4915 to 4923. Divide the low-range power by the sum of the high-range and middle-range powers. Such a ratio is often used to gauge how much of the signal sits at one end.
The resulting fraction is 0.48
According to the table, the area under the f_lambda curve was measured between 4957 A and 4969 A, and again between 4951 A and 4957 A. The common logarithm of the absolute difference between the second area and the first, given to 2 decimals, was 2.08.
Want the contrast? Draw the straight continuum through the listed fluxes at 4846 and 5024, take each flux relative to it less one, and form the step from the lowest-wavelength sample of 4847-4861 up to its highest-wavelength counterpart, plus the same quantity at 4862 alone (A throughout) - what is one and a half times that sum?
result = -0.89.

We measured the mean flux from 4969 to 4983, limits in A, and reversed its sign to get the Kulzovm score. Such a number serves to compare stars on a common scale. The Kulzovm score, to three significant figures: -20.6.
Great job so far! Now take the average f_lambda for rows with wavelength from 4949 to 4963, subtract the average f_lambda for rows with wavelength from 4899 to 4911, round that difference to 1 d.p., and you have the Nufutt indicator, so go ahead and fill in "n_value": -0.5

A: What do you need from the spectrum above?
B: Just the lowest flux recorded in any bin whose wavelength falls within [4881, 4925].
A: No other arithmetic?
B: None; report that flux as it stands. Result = 17.82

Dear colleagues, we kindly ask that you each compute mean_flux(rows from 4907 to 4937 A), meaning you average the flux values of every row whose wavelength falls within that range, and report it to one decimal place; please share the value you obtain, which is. 20.4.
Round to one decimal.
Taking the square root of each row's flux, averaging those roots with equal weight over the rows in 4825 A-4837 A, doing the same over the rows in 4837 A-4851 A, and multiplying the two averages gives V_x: 21.4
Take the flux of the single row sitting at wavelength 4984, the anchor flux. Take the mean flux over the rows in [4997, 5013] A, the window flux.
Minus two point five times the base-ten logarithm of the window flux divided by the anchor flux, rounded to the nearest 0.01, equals -0.11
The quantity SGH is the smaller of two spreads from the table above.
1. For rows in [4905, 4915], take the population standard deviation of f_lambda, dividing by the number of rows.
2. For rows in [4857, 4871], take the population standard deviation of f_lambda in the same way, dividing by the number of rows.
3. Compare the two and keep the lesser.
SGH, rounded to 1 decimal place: 0.6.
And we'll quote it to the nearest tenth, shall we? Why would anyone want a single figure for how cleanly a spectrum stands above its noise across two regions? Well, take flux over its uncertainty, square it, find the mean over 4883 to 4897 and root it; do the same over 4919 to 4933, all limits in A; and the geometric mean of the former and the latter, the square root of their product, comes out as 37.4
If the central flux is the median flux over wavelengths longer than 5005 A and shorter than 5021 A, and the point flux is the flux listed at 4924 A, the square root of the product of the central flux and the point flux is 20.0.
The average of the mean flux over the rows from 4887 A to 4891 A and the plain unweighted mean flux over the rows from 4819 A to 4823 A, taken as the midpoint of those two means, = 20.31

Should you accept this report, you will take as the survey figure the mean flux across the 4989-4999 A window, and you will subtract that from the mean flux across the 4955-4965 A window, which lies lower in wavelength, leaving -1.0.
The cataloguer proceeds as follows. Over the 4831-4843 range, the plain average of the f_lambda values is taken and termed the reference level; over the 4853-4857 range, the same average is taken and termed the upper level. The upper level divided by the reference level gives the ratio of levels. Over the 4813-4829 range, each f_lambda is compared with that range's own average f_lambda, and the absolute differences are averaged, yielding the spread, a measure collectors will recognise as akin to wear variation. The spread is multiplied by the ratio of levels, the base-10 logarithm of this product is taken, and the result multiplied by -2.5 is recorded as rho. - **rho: 0.38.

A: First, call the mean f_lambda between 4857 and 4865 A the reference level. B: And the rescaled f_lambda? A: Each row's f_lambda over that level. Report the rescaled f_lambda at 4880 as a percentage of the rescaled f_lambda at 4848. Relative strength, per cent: 102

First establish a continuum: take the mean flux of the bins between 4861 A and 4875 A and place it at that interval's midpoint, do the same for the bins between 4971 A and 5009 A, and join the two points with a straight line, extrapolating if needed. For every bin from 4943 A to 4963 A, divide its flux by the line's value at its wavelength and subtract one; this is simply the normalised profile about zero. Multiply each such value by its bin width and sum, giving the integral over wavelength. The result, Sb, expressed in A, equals 0.66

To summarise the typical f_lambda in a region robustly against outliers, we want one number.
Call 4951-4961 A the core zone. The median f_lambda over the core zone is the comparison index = 21.1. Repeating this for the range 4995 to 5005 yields 20.9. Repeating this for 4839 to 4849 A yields 21.4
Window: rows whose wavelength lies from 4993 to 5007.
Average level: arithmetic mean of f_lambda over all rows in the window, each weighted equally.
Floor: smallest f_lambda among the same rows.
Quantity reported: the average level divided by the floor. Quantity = 1.13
